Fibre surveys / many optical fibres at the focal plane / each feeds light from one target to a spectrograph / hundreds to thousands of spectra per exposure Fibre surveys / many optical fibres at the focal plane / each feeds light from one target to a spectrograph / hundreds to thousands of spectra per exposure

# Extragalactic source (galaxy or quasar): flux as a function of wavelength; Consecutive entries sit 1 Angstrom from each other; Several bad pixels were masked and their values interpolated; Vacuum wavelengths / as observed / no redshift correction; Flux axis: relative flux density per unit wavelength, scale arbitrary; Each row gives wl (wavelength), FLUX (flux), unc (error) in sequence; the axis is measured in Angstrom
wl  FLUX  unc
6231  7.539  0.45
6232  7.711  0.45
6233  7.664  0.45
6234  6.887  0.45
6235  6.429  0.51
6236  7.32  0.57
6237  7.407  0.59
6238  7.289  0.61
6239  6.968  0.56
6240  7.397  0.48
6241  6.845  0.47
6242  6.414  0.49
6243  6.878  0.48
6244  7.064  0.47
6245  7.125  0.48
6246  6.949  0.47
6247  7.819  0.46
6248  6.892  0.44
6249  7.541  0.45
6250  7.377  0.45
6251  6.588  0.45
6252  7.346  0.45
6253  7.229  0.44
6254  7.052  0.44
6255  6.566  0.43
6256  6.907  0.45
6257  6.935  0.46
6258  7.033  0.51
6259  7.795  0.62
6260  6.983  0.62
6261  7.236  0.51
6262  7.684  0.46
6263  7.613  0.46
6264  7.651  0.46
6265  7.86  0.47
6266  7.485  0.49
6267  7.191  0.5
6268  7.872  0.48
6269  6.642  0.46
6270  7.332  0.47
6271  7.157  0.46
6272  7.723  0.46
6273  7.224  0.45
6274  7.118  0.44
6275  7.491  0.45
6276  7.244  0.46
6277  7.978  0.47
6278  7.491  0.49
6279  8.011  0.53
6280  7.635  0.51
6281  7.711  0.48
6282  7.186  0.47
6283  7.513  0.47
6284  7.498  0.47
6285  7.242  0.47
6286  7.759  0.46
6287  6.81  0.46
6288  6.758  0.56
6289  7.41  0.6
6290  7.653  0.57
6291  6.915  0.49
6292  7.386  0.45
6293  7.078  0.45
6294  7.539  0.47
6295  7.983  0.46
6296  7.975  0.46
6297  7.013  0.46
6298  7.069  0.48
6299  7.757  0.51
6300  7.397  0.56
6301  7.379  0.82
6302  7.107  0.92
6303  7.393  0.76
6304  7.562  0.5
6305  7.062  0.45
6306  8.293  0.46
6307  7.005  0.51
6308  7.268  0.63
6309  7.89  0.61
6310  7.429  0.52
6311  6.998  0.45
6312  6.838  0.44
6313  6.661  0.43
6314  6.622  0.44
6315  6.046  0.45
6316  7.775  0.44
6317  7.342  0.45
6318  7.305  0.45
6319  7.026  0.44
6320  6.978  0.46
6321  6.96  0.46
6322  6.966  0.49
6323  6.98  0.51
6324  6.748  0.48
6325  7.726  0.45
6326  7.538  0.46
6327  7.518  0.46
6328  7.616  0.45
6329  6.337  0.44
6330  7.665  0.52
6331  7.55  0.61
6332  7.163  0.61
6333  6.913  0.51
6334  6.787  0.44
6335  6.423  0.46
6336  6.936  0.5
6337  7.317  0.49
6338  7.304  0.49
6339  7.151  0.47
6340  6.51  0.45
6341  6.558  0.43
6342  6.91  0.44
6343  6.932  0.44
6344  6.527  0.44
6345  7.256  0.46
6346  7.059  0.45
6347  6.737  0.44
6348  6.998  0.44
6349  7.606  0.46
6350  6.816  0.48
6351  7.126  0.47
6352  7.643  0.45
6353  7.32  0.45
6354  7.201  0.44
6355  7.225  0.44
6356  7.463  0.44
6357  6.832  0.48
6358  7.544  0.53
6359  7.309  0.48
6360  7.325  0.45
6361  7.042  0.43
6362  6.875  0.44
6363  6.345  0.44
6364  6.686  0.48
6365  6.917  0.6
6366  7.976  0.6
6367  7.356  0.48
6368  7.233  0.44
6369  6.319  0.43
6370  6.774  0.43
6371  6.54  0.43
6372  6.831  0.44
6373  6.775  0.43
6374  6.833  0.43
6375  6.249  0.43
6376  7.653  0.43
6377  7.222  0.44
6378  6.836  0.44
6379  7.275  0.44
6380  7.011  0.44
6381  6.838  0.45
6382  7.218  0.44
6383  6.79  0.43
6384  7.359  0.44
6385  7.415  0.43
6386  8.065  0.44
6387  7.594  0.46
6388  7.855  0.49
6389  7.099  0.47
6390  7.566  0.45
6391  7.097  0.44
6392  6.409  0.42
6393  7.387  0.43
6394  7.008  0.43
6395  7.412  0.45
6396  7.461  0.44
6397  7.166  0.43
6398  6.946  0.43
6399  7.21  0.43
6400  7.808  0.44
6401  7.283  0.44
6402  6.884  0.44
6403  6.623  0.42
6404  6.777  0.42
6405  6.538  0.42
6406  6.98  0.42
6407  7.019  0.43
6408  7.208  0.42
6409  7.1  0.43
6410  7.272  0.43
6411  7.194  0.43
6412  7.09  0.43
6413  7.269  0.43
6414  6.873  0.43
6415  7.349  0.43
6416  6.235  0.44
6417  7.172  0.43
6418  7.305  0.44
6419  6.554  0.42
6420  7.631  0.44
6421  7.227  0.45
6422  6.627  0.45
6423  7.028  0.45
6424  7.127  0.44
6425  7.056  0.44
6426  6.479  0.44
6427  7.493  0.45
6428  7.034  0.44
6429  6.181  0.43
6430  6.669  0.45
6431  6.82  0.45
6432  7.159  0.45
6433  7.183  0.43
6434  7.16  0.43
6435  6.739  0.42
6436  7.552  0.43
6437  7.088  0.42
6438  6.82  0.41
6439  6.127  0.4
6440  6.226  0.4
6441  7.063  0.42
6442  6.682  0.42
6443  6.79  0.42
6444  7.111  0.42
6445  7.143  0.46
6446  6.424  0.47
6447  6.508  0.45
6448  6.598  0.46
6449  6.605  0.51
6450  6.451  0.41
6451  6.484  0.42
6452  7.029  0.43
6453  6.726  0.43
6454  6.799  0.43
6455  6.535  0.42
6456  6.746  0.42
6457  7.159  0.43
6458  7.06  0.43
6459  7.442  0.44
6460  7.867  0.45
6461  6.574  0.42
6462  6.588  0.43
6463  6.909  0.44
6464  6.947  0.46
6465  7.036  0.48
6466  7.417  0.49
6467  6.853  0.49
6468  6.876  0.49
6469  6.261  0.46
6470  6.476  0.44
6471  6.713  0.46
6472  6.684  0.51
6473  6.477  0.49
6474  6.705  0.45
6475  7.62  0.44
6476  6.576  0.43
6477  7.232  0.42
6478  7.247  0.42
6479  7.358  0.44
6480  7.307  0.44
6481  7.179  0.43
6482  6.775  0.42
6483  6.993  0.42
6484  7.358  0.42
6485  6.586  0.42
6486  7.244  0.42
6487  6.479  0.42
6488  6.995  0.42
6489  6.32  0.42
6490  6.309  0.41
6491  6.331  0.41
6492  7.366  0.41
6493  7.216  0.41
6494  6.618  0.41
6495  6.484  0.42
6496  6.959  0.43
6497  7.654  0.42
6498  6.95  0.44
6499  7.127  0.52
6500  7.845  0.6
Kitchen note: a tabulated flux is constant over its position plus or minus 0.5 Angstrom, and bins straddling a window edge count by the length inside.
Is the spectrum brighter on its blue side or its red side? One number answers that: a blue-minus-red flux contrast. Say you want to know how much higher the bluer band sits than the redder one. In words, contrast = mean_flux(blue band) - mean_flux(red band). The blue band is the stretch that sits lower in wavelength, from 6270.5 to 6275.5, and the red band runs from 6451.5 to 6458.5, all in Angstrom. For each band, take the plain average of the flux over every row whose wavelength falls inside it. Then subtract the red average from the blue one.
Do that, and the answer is 0.5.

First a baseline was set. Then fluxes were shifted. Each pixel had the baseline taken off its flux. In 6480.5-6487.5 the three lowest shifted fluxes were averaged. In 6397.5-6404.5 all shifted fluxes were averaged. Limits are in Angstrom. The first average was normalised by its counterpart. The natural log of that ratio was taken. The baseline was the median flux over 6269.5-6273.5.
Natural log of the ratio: 1.2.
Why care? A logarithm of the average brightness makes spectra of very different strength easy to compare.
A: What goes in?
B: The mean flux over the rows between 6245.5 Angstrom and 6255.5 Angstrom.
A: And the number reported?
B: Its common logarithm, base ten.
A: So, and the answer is 0.853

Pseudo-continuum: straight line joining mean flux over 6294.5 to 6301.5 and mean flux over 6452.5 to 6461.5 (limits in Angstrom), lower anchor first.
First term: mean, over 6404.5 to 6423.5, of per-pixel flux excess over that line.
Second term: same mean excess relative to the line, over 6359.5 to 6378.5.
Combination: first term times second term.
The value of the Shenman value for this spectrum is 0.033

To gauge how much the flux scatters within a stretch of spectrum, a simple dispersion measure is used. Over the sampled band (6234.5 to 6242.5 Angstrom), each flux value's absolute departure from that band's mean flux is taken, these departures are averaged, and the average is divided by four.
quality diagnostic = 0.086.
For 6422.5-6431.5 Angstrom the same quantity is 0.075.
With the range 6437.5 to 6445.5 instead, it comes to 0.075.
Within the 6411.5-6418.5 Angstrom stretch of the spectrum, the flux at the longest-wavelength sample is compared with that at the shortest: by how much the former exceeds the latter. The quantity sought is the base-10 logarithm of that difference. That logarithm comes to -0.67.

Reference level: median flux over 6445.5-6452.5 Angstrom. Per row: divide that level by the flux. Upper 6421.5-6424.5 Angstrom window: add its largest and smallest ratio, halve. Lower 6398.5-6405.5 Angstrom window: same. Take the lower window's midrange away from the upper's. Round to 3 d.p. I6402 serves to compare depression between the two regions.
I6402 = 0.033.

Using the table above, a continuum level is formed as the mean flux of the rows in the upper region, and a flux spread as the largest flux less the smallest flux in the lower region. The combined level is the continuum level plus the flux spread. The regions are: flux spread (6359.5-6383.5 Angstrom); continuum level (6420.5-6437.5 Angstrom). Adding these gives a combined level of 8.7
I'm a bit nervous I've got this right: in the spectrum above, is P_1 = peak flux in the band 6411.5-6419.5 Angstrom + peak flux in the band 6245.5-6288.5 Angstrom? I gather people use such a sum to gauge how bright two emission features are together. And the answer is 15.4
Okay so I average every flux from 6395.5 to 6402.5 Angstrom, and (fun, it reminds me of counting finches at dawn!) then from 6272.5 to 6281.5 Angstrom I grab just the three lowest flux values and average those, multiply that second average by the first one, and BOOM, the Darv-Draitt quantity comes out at 52.2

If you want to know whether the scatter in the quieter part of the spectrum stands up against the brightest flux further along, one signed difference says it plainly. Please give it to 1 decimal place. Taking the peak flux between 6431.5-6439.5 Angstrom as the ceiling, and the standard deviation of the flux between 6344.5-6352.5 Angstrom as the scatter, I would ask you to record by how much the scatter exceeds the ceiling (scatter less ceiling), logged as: -7.2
